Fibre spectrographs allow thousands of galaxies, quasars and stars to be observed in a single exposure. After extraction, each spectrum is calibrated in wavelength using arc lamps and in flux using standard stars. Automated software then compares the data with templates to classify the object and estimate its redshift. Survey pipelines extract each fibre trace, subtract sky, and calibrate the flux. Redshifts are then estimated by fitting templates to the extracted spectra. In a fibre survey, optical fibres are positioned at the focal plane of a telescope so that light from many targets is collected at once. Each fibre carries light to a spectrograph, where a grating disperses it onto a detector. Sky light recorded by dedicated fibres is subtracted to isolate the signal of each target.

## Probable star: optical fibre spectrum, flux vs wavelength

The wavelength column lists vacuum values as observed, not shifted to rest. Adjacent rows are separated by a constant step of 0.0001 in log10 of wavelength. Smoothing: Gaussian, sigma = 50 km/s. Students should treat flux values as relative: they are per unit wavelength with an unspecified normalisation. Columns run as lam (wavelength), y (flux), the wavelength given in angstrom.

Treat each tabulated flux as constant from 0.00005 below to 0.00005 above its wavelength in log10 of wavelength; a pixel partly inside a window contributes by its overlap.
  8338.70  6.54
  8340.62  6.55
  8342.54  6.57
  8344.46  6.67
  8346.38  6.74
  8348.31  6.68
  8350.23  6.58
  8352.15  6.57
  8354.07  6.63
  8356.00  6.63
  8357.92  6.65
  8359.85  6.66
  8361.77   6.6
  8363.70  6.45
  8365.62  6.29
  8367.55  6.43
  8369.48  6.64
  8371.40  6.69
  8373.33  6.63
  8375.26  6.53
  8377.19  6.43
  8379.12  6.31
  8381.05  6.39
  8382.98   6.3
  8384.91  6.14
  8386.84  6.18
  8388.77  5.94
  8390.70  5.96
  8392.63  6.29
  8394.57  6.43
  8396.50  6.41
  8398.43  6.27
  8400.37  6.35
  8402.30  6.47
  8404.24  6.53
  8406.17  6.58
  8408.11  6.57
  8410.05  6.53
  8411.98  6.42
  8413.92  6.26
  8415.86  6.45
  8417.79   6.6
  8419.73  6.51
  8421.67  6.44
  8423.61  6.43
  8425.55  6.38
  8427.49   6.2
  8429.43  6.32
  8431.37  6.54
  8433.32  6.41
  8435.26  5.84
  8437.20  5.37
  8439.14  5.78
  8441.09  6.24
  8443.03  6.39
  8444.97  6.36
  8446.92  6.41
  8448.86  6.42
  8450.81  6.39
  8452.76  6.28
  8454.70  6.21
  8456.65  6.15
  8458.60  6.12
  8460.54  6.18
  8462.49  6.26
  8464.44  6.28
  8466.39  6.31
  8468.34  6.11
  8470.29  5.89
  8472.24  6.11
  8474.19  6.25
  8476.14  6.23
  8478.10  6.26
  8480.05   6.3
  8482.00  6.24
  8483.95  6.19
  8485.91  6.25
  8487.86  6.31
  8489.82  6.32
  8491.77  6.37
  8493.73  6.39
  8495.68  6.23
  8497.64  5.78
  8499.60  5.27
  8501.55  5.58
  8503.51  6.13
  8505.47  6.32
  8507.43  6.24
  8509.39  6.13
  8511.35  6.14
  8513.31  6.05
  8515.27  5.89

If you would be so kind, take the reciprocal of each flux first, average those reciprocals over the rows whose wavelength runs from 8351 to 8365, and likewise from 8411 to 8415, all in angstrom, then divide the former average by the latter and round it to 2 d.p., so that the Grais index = 0.96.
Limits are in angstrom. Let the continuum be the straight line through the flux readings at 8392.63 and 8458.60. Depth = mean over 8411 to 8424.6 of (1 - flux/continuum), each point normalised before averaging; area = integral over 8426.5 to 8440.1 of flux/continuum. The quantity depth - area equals -13.4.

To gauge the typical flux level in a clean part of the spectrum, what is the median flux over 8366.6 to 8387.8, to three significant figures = 6.43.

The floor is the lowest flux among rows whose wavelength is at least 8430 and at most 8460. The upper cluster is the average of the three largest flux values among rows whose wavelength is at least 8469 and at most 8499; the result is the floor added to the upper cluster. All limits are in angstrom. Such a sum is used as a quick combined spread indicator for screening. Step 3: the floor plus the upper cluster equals 11.7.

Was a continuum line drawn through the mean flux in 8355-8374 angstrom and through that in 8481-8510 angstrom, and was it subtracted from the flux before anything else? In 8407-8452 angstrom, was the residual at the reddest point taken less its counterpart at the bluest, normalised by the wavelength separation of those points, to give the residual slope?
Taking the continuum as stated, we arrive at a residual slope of -0.001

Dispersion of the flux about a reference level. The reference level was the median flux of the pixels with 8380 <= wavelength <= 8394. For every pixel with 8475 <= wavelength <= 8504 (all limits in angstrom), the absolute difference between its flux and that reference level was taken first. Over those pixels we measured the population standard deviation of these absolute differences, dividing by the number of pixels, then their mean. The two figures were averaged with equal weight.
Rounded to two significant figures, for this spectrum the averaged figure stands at 0.22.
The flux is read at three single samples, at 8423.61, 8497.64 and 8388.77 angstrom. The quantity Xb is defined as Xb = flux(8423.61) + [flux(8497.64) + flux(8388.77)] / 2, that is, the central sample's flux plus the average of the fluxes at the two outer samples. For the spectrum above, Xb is 12.3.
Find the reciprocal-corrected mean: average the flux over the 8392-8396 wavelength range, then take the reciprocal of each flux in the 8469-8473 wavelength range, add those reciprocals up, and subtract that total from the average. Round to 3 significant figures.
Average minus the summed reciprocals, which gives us 6.03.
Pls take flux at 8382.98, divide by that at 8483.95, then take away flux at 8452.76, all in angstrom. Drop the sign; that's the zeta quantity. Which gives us 5.26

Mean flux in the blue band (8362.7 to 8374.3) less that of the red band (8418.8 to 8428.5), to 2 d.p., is 0.13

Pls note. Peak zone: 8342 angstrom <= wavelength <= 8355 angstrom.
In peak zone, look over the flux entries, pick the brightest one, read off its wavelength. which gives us 8346.38 angstrom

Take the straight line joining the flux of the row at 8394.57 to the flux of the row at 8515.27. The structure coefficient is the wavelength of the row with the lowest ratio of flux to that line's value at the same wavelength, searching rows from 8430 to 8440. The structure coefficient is 8437.20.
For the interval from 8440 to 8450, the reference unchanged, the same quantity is 8441.09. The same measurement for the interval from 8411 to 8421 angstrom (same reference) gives 8413.92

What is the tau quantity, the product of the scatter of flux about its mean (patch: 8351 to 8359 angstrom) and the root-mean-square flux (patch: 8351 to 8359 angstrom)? 0.2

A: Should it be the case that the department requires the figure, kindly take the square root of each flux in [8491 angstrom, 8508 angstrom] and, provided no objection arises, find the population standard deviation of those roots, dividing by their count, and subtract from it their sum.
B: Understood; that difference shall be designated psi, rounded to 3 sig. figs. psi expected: -22.0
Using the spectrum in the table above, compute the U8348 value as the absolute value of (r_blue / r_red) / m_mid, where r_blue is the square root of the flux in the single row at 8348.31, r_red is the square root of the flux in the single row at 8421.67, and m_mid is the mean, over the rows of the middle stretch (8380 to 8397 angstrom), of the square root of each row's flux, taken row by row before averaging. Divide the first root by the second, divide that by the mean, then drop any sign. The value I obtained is 0.408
